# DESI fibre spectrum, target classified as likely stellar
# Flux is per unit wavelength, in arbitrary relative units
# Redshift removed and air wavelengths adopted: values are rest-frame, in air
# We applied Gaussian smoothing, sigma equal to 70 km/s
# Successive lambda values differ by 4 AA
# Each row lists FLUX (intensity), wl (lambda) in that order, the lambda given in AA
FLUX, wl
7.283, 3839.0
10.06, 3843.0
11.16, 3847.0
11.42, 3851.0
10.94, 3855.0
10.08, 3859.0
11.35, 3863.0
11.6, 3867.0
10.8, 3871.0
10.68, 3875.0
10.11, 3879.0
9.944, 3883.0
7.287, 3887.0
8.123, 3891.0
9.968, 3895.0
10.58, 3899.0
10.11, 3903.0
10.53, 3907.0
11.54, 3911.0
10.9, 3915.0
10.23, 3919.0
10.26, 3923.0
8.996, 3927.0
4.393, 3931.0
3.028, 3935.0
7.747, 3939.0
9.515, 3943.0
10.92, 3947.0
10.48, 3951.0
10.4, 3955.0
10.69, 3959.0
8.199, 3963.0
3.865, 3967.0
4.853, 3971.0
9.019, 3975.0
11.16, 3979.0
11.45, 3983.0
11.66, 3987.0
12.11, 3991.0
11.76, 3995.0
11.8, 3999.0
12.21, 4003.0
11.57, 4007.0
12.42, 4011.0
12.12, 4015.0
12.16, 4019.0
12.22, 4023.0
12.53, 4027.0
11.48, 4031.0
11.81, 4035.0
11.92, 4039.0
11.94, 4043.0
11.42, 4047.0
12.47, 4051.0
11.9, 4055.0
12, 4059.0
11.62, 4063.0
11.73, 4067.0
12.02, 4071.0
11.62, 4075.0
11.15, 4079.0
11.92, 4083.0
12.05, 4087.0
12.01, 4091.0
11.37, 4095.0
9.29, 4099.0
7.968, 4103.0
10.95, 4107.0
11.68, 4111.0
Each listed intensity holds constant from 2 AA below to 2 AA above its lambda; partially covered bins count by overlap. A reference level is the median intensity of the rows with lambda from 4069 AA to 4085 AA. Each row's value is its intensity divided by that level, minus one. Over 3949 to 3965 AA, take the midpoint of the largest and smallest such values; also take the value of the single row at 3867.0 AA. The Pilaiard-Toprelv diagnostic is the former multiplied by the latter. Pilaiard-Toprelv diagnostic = 0.0029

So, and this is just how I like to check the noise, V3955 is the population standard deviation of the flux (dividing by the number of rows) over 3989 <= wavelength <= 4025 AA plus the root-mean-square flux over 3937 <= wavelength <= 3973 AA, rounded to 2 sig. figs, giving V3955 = 9.1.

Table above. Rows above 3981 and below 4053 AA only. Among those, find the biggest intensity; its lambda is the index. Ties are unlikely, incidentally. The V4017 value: 4027.0 AA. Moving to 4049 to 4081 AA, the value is 4051.0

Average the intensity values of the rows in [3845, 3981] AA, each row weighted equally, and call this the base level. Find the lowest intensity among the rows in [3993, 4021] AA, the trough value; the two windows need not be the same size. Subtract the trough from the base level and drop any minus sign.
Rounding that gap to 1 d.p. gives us 2.1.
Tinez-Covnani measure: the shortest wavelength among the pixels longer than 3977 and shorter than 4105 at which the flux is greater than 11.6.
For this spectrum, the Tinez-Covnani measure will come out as 3987.0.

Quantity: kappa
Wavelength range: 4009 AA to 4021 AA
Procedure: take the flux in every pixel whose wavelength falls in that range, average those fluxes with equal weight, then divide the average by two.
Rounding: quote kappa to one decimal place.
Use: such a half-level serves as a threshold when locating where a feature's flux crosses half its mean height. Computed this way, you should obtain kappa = 6.1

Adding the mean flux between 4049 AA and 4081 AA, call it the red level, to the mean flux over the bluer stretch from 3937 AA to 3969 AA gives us 20.8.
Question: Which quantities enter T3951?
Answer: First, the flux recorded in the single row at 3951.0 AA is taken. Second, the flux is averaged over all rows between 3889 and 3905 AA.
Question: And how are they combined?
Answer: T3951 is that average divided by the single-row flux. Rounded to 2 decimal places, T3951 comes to 0.93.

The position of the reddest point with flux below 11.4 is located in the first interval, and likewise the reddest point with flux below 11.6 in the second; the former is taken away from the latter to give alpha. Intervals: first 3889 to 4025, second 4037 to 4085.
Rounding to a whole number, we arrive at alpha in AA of 100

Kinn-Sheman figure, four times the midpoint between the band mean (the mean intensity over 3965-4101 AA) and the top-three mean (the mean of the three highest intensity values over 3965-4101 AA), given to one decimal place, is 47.5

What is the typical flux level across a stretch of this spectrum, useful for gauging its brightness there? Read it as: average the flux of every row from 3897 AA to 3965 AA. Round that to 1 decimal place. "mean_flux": 9.3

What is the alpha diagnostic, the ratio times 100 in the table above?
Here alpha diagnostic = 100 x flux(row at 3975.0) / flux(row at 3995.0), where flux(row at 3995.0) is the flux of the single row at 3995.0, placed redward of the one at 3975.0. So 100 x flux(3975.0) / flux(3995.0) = 77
